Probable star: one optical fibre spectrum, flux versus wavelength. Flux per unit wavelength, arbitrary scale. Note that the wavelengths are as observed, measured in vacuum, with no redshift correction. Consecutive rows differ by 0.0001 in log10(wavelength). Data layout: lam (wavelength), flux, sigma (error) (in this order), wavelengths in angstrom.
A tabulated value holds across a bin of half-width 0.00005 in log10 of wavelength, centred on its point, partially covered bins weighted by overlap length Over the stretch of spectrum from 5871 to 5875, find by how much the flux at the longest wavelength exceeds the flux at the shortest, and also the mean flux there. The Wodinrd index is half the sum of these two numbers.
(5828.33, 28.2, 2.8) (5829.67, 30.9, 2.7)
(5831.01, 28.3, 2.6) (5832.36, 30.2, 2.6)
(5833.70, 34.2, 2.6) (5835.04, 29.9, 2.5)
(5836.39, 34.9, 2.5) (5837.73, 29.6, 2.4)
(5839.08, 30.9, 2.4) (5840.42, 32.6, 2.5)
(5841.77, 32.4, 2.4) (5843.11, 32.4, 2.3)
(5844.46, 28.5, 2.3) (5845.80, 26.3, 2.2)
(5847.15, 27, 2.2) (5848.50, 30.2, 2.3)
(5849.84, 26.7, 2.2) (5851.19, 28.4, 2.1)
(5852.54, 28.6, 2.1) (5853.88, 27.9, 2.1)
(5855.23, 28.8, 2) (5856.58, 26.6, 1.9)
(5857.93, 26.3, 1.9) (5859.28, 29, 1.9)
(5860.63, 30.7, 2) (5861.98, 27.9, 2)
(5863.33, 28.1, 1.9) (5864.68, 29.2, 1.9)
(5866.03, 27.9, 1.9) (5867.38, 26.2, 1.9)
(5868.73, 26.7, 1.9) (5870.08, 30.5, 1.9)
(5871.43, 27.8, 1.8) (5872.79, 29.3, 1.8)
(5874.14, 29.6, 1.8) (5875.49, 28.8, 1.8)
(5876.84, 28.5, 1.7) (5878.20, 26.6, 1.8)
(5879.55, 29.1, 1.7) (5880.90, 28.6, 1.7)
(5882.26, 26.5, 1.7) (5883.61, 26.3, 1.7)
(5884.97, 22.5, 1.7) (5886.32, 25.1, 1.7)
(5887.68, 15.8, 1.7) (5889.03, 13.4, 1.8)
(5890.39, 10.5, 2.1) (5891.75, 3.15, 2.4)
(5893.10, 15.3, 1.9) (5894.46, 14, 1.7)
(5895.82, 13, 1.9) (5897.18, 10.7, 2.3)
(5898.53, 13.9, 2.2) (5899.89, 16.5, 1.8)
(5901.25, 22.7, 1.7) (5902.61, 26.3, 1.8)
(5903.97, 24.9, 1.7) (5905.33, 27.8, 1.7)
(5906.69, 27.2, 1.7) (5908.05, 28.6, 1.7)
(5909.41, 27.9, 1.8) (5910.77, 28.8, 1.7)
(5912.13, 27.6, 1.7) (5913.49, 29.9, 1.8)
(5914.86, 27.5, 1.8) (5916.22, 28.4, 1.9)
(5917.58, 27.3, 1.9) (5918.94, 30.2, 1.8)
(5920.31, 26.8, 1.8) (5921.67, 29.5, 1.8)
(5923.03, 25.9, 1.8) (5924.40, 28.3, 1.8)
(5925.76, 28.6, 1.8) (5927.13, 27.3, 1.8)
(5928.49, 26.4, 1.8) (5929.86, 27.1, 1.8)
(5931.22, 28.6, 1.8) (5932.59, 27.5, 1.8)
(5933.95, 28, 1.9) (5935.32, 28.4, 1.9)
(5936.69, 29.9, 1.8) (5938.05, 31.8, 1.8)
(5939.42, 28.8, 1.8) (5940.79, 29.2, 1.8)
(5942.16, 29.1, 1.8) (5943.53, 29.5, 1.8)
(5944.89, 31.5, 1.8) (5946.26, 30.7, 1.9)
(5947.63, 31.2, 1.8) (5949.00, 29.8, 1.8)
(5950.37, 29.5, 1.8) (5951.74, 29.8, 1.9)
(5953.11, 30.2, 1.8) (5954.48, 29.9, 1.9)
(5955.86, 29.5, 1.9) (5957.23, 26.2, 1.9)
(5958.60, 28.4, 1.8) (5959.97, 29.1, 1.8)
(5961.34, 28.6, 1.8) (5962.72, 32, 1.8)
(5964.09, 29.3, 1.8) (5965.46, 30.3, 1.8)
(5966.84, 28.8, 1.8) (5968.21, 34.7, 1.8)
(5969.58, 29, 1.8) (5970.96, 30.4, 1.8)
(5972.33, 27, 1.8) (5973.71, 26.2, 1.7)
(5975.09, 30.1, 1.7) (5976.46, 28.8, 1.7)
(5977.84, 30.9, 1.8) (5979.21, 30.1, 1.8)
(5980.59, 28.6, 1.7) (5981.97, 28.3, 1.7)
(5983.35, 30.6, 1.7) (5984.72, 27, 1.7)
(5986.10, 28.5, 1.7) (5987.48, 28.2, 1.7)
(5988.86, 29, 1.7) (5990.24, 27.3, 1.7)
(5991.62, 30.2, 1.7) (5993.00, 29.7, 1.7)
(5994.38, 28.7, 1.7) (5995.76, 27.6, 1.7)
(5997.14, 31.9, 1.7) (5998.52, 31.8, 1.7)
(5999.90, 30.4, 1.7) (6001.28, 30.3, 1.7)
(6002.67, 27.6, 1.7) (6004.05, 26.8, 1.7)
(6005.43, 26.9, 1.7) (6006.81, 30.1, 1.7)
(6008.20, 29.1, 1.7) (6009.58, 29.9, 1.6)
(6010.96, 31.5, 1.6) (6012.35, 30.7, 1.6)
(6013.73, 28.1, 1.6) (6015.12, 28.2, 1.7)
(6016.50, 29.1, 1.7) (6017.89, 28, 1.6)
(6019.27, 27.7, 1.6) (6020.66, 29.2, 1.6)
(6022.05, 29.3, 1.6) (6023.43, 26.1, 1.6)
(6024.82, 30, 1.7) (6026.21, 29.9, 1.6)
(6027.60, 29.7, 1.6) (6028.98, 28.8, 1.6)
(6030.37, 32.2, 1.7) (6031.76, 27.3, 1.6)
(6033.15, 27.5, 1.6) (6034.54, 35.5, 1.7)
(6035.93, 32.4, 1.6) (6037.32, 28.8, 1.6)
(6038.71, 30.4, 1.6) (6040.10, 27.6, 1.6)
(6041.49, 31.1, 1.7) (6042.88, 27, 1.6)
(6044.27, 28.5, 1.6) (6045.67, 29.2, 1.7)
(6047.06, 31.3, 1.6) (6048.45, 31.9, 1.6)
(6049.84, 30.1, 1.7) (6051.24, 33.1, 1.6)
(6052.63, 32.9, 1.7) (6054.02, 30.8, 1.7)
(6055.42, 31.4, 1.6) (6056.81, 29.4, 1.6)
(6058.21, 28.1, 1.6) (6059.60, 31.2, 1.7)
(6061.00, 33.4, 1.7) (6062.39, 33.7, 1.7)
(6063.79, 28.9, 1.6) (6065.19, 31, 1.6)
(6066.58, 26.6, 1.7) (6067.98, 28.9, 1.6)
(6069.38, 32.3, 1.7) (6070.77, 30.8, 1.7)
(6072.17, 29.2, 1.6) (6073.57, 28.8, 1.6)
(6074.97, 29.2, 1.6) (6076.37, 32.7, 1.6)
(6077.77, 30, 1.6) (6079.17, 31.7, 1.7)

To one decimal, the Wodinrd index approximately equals 15.4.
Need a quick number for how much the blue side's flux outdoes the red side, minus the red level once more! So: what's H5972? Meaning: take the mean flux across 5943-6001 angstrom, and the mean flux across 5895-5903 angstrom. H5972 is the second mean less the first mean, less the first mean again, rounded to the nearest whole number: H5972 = -42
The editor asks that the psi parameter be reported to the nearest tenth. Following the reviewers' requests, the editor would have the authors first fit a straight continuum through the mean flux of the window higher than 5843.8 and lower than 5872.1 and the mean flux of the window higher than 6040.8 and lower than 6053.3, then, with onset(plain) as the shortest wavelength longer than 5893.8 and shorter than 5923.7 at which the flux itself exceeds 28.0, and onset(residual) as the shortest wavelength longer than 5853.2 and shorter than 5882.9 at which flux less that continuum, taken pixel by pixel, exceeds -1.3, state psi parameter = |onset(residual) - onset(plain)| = 54.2 angstrom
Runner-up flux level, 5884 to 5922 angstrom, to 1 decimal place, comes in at 29.9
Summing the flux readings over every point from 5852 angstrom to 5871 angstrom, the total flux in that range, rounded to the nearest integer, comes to 394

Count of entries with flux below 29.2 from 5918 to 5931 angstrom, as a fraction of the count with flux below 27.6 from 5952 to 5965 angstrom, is 7.0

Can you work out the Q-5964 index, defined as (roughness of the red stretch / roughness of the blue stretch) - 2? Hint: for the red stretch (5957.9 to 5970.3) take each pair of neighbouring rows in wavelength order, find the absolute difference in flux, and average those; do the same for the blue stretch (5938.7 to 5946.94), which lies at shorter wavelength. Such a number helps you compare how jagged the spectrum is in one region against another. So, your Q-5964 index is 1.6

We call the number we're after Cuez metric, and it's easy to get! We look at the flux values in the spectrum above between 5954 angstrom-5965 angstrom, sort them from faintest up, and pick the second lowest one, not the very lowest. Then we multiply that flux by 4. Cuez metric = 114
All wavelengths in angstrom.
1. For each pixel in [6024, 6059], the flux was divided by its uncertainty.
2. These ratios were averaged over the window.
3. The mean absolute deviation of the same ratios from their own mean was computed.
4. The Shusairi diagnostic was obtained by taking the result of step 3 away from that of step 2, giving 17.5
